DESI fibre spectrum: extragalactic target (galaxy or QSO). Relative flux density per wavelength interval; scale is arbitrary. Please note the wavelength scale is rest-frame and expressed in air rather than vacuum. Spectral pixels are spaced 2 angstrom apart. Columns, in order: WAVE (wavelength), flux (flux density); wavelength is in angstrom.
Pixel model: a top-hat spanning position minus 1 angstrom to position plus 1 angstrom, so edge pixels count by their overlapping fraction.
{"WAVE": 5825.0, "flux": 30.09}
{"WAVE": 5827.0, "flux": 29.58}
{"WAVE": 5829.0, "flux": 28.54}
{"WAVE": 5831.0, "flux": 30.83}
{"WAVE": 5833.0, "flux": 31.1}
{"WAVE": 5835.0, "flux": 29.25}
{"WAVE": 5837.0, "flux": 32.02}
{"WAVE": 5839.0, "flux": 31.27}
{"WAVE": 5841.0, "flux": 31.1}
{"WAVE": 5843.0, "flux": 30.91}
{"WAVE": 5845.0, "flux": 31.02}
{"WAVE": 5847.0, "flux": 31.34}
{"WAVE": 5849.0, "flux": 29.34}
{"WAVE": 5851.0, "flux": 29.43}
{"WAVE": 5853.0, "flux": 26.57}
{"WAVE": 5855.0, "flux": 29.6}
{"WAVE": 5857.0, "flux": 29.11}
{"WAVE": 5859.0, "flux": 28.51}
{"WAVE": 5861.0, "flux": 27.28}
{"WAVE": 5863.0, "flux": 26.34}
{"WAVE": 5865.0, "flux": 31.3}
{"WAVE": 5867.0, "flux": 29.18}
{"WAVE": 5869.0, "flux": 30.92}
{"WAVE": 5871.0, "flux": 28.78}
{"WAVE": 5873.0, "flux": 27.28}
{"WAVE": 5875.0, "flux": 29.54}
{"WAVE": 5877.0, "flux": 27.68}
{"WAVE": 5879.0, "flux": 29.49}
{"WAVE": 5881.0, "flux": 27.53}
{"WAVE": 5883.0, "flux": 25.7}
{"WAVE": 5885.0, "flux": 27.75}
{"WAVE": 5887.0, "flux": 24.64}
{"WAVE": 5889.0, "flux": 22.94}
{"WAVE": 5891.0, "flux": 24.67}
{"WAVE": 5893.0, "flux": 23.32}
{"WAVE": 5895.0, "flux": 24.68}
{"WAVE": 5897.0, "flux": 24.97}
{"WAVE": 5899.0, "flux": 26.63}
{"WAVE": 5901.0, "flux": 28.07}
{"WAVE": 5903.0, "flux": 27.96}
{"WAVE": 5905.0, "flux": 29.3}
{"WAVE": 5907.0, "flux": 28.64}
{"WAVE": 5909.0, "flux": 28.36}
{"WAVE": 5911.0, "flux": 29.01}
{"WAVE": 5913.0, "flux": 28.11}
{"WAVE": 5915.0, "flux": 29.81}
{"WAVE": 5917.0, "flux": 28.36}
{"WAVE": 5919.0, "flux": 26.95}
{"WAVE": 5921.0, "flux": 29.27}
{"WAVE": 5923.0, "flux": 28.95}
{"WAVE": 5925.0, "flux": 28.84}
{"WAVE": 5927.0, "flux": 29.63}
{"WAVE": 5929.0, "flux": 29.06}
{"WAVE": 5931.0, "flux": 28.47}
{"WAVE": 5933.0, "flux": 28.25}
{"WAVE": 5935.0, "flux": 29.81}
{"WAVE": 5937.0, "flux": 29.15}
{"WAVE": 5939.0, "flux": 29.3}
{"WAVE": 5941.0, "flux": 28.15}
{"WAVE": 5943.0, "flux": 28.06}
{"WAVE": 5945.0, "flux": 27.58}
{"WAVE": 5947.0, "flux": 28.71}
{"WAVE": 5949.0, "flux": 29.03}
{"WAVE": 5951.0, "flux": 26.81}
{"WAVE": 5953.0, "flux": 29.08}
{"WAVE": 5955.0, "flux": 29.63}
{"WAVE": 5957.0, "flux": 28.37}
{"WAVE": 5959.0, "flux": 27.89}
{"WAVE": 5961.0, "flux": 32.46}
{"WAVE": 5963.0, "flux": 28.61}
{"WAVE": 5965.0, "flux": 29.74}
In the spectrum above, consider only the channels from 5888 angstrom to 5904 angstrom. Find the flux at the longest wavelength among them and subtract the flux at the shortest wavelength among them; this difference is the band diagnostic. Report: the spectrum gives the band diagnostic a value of 5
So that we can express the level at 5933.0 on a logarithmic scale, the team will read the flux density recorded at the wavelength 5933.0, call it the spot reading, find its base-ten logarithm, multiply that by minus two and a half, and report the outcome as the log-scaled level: -3.63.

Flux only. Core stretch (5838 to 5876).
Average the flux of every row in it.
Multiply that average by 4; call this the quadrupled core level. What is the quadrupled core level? 118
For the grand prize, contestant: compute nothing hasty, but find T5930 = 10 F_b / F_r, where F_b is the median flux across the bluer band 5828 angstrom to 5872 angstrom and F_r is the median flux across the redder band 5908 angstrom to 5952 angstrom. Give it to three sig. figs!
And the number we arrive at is 10.3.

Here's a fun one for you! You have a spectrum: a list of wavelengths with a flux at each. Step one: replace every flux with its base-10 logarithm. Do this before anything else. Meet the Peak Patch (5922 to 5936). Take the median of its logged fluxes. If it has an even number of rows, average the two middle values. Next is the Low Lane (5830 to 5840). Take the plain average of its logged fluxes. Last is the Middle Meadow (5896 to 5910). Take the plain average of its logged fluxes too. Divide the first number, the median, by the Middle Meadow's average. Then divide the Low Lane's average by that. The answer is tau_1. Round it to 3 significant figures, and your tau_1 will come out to 1.47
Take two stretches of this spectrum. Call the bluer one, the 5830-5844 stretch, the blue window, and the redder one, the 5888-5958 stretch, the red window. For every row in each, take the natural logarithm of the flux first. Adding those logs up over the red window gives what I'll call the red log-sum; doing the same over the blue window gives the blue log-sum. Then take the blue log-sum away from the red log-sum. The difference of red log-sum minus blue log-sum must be 92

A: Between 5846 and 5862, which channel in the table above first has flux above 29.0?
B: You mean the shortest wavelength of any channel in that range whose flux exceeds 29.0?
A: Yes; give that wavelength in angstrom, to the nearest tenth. 5847.0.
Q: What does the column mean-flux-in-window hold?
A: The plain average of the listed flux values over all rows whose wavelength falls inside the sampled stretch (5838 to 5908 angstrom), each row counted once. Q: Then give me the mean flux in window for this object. 28.1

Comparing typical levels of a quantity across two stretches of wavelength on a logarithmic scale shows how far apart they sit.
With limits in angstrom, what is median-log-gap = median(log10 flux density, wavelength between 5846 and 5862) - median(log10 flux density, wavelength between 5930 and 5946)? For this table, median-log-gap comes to 0.013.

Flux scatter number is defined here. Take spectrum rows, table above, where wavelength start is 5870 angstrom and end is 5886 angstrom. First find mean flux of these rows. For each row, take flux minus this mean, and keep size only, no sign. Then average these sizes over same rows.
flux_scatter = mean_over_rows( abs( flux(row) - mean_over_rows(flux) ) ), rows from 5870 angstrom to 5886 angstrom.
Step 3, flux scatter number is 0.98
